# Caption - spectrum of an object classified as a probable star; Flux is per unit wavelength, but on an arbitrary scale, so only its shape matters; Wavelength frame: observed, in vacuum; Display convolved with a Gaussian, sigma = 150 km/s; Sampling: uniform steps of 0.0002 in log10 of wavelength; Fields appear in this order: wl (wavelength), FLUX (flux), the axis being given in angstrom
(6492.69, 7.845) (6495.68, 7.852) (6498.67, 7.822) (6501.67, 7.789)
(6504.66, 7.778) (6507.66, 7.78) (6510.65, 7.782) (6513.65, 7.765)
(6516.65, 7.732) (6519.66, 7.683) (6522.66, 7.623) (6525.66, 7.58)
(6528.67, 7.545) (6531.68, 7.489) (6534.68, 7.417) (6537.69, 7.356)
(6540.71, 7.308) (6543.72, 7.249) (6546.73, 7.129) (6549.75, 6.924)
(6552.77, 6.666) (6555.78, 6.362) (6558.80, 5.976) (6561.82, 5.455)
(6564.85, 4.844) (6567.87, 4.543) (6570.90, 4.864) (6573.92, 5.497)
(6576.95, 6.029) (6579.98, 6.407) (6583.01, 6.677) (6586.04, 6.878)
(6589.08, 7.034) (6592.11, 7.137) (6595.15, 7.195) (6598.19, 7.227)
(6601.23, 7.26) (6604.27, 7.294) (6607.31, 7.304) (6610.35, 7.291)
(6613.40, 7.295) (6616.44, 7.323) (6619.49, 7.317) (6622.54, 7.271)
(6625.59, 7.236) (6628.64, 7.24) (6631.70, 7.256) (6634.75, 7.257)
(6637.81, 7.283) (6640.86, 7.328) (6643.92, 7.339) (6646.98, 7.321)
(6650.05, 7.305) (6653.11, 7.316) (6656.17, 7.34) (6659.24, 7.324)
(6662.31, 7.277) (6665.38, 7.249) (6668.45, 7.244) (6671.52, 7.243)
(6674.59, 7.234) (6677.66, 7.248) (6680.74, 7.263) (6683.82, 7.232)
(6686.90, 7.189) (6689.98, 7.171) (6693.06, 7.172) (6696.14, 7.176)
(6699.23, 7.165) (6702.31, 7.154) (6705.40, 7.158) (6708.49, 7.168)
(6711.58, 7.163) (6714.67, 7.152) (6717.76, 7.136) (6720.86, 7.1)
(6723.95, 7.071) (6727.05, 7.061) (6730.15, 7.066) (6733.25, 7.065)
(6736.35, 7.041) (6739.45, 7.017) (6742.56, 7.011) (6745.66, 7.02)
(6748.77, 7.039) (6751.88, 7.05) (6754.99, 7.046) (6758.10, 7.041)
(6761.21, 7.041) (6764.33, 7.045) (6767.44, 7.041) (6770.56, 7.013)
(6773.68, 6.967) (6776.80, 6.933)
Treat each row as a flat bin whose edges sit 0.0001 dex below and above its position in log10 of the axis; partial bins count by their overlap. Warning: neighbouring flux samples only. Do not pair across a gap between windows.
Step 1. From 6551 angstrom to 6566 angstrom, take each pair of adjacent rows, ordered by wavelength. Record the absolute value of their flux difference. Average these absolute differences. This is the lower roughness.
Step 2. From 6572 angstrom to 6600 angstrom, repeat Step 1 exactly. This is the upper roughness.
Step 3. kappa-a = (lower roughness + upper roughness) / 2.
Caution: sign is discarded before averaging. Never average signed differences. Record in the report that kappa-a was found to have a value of 0.336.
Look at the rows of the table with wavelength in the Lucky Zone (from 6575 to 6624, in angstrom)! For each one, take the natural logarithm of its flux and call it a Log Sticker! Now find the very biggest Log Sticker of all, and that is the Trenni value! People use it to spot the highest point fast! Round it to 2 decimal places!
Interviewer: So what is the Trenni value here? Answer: 1.99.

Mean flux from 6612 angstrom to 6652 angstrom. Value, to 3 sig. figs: 7.29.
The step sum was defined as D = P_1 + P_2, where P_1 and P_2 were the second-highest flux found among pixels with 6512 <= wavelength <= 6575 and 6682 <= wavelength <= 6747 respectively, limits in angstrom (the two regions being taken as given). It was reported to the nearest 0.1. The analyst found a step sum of 14.9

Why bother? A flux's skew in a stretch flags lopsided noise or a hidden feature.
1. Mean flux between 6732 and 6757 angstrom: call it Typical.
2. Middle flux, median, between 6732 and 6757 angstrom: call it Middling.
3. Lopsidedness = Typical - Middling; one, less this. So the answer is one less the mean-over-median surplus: 1.00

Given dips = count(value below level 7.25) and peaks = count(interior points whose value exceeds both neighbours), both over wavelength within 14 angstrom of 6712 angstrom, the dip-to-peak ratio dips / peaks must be 9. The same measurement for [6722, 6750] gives 9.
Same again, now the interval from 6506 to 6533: 0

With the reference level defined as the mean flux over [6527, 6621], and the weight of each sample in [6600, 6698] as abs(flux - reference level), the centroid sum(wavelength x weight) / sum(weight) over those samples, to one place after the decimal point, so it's 6647.1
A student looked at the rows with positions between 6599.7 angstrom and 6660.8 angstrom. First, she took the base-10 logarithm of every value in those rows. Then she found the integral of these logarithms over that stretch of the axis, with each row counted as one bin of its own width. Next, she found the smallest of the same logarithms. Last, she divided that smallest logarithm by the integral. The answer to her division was 0.0163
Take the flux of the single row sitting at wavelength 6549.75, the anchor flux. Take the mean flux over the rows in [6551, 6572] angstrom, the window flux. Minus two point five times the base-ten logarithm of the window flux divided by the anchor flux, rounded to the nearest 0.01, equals 0.24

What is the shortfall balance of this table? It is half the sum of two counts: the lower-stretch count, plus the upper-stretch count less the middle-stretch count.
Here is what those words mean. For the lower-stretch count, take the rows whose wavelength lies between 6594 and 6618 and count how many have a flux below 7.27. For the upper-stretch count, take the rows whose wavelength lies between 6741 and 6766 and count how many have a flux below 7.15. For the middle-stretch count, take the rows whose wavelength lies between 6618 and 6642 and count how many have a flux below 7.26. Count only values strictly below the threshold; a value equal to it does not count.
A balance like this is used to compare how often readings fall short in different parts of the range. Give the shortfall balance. 3.5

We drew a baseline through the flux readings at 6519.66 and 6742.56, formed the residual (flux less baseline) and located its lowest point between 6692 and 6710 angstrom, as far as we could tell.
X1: 6693.06 angstrom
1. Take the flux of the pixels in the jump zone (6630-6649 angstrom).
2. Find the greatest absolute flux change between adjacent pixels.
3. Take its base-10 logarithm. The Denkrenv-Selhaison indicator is -1.35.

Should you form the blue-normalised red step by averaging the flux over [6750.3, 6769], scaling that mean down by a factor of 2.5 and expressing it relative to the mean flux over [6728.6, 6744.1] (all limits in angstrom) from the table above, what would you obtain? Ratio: 0.400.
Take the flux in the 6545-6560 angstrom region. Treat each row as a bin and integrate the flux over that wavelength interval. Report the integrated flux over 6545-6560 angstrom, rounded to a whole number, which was 100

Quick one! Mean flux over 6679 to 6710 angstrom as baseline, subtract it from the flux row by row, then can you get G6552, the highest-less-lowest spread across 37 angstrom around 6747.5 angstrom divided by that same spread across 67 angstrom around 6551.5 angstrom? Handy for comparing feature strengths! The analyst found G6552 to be 0.02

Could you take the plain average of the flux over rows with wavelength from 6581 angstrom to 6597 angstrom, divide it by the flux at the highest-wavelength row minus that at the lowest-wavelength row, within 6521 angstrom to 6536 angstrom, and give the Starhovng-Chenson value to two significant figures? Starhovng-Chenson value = -34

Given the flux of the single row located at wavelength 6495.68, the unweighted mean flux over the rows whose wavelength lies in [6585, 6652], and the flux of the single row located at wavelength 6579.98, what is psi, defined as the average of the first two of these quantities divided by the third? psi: 1.18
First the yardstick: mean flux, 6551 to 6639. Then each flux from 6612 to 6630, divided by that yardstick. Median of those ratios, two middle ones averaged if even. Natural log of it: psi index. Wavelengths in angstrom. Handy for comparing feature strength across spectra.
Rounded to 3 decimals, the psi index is 0.088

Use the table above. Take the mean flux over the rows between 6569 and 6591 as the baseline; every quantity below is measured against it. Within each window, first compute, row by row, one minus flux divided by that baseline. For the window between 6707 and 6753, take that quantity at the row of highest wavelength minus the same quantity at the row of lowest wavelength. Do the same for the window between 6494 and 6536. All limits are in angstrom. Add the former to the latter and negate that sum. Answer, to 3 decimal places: -0.089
